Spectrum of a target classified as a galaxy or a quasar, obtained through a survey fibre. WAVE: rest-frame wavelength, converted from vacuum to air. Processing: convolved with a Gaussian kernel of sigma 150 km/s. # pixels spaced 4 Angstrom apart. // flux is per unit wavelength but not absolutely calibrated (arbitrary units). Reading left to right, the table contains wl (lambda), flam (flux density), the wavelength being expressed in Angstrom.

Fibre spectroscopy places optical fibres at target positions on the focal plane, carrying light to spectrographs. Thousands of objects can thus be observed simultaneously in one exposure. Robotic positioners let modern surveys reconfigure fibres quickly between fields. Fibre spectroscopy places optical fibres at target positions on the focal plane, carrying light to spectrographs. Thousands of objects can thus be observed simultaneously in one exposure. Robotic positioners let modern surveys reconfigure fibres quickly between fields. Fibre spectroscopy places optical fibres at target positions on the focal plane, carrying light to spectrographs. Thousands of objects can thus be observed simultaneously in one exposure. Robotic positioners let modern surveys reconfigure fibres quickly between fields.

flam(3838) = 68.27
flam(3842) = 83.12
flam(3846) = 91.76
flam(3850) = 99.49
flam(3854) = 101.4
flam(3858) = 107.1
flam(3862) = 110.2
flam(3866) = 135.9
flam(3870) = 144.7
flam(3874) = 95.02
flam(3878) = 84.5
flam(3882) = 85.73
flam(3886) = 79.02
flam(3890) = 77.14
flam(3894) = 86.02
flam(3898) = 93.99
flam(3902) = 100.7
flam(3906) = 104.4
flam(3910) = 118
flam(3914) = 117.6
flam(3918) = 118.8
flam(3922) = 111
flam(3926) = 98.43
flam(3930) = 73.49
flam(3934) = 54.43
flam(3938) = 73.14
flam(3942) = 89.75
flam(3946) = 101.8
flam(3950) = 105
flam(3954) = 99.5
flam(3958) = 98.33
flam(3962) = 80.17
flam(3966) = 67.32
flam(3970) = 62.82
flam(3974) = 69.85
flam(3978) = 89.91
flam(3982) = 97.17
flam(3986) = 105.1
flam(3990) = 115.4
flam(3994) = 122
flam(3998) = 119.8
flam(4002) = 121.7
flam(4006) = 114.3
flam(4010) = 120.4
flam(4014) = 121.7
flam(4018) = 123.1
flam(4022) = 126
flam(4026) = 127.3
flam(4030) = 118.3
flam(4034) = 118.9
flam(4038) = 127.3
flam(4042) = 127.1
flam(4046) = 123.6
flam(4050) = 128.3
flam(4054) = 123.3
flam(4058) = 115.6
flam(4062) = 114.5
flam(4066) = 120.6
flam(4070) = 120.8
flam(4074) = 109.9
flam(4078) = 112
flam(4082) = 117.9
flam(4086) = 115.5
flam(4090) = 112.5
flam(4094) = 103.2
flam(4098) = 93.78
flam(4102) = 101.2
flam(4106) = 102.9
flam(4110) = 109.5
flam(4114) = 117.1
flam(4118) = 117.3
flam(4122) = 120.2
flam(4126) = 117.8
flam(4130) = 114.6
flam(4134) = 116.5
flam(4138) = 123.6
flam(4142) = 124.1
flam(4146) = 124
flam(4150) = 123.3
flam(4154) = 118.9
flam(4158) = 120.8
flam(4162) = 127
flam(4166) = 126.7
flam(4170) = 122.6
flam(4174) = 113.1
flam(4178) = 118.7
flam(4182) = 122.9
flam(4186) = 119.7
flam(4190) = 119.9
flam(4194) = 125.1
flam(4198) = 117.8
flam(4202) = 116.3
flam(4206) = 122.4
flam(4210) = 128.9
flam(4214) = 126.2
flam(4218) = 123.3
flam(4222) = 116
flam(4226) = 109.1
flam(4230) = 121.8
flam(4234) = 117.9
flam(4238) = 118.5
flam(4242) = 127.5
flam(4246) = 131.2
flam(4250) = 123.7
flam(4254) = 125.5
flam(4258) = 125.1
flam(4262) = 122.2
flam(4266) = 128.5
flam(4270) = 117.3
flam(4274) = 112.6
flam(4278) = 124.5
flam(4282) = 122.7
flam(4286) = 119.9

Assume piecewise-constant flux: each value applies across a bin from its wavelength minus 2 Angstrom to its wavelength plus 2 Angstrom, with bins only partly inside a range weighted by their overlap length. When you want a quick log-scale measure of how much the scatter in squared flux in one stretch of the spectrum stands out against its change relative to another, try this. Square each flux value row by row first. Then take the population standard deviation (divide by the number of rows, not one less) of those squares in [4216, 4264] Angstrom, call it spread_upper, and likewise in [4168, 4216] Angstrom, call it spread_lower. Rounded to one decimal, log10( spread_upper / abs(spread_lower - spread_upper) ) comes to 0.6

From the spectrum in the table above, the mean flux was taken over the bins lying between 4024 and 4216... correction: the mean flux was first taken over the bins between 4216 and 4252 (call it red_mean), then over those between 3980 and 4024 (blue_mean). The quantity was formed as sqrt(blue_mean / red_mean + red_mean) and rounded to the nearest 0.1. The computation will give 11.0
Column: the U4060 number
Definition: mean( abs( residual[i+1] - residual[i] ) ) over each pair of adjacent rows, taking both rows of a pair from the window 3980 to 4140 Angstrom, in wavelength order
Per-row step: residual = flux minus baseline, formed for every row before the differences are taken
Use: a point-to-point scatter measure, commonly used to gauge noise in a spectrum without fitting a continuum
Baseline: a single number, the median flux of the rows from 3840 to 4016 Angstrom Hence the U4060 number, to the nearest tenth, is 4.6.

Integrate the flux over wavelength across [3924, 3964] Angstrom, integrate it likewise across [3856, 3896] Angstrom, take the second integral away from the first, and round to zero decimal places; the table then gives -525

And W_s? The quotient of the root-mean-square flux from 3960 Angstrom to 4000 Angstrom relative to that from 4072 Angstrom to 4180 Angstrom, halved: 0.41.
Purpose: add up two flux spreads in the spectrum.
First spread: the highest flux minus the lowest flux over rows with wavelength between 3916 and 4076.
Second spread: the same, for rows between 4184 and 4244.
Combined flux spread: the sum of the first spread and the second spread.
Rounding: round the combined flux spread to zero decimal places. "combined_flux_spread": 94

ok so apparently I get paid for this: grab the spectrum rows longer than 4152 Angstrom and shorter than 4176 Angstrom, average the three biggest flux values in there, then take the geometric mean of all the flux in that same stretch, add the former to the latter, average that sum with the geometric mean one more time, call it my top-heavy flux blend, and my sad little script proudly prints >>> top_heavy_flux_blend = 184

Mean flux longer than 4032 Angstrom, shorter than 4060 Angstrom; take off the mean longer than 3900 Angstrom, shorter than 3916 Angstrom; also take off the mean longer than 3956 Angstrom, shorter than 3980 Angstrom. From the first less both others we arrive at -65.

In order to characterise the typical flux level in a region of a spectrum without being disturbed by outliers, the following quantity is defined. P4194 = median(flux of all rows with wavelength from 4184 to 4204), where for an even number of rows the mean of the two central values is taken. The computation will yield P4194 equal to 120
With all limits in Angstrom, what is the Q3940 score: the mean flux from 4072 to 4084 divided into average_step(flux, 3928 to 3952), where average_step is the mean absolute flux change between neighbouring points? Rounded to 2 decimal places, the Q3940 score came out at 0.12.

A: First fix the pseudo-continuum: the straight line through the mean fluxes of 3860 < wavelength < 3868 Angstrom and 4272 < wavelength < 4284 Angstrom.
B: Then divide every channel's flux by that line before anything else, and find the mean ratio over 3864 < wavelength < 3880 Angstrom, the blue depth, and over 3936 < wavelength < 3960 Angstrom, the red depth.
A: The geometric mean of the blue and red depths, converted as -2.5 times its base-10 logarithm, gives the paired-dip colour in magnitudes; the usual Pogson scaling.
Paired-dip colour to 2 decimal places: 0.18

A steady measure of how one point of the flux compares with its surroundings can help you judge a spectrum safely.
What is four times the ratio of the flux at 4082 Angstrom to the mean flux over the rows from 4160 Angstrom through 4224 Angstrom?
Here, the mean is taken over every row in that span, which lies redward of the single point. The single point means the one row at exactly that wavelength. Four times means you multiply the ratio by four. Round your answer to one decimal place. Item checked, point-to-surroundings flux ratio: 3.9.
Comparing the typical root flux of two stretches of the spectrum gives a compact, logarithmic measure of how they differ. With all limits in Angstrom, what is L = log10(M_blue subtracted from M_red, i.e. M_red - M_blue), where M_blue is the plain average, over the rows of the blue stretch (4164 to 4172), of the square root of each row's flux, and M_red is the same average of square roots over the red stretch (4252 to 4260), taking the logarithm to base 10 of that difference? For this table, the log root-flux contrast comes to -1.5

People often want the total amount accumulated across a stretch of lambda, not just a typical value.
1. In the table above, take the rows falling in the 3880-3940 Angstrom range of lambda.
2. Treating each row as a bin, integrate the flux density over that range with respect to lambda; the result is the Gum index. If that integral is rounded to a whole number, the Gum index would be 5568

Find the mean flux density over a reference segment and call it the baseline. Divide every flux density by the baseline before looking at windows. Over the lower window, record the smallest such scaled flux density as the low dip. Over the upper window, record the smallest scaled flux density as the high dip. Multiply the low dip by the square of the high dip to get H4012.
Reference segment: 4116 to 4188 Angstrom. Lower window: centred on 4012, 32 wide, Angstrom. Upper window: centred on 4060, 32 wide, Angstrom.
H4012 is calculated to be 0.8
